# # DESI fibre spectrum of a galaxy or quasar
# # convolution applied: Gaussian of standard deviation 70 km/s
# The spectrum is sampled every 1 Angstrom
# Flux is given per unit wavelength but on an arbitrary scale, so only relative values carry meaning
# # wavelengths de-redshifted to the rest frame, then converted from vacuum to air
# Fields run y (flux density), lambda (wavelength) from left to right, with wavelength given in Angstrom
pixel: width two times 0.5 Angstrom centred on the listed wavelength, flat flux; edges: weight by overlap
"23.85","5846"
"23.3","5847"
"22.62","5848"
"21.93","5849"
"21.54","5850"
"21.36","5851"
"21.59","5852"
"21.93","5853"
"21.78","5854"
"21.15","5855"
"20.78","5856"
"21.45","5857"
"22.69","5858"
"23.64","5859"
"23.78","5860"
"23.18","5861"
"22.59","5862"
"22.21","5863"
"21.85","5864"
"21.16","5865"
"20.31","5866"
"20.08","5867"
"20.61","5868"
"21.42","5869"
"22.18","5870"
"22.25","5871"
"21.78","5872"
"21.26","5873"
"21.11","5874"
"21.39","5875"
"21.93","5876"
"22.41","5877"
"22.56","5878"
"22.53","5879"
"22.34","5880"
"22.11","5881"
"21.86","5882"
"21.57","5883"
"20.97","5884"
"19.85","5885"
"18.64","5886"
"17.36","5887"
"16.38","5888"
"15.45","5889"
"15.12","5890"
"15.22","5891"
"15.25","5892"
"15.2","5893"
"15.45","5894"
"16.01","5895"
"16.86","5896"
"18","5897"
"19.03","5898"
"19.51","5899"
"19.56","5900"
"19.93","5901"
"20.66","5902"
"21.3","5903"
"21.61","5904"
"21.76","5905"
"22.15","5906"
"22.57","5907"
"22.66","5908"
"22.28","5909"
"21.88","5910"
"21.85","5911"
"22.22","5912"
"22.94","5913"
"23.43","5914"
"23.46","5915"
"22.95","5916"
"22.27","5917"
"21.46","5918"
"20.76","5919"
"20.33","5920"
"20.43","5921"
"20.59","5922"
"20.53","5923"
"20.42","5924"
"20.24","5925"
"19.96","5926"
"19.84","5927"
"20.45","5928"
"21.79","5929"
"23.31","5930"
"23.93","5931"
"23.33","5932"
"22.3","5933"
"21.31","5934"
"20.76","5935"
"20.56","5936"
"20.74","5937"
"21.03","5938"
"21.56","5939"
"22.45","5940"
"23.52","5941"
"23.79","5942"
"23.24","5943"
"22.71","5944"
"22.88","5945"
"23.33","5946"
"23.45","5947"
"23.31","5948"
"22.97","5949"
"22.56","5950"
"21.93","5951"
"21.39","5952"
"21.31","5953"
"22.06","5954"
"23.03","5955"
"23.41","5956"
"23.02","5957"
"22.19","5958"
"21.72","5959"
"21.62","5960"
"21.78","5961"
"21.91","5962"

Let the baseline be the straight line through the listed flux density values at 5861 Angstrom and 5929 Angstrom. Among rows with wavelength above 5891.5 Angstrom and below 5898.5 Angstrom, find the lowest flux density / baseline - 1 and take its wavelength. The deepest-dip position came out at 5893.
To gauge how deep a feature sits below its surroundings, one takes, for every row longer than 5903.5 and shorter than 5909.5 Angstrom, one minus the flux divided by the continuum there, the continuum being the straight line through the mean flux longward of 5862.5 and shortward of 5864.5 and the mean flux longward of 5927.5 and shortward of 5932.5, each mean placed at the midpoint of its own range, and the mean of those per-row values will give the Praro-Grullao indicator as 0.01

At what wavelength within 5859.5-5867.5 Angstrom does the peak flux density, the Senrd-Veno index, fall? 5860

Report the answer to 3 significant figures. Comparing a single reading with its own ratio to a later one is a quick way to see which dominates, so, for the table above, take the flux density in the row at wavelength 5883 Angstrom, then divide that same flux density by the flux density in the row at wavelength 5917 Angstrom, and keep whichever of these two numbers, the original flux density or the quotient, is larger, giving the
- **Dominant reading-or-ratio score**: 21.6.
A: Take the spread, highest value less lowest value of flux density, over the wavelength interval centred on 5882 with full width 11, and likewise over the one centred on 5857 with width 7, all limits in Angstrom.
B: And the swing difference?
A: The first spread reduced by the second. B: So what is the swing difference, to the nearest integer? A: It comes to 2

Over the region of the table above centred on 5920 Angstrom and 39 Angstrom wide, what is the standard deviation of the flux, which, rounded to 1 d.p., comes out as 1.1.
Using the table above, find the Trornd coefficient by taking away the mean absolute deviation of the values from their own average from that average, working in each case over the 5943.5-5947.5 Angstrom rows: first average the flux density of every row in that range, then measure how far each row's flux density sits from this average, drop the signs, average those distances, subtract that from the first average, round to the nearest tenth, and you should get 22.8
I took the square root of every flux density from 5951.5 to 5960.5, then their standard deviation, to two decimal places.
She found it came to 0.08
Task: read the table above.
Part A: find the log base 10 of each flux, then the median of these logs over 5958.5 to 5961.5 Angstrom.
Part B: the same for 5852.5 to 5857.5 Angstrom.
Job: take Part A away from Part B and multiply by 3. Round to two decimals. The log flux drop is -0.02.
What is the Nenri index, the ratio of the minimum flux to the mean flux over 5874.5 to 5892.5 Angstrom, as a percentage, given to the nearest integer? 77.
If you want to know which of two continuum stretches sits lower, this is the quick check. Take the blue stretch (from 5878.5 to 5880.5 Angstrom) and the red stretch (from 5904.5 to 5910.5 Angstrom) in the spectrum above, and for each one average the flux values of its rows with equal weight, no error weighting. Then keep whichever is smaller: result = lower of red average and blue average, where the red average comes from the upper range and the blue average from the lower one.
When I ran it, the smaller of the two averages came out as 22.2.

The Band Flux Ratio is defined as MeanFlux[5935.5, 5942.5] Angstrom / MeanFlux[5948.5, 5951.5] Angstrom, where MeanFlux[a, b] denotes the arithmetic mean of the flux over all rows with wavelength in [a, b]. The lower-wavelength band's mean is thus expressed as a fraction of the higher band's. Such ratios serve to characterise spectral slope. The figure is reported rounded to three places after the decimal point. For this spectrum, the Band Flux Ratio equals 0.976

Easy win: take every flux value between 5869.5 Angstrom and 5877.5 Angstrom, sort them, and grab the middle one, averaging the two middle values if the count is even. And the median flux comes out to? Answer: 21.9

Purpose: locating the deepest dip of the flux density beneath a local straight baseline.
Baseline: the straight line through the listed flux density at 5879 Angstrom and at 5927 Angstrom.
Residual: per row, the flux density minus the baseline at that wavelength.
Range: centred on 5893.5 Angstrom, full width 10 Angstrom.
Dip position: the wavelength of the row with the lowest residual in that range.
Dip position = 5890 Angstrom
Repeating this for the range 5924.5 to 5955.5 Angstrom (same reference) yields 5927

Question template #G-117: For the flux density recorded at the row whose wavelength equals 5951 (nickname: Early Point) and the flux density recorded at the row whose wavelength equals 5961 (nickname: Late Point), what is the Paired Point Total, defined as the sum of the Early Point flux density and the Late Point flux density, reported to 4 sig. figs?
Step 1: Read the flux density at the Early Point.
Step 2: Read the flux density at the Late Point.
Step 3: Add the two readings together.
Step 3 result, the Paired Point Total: 43.71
